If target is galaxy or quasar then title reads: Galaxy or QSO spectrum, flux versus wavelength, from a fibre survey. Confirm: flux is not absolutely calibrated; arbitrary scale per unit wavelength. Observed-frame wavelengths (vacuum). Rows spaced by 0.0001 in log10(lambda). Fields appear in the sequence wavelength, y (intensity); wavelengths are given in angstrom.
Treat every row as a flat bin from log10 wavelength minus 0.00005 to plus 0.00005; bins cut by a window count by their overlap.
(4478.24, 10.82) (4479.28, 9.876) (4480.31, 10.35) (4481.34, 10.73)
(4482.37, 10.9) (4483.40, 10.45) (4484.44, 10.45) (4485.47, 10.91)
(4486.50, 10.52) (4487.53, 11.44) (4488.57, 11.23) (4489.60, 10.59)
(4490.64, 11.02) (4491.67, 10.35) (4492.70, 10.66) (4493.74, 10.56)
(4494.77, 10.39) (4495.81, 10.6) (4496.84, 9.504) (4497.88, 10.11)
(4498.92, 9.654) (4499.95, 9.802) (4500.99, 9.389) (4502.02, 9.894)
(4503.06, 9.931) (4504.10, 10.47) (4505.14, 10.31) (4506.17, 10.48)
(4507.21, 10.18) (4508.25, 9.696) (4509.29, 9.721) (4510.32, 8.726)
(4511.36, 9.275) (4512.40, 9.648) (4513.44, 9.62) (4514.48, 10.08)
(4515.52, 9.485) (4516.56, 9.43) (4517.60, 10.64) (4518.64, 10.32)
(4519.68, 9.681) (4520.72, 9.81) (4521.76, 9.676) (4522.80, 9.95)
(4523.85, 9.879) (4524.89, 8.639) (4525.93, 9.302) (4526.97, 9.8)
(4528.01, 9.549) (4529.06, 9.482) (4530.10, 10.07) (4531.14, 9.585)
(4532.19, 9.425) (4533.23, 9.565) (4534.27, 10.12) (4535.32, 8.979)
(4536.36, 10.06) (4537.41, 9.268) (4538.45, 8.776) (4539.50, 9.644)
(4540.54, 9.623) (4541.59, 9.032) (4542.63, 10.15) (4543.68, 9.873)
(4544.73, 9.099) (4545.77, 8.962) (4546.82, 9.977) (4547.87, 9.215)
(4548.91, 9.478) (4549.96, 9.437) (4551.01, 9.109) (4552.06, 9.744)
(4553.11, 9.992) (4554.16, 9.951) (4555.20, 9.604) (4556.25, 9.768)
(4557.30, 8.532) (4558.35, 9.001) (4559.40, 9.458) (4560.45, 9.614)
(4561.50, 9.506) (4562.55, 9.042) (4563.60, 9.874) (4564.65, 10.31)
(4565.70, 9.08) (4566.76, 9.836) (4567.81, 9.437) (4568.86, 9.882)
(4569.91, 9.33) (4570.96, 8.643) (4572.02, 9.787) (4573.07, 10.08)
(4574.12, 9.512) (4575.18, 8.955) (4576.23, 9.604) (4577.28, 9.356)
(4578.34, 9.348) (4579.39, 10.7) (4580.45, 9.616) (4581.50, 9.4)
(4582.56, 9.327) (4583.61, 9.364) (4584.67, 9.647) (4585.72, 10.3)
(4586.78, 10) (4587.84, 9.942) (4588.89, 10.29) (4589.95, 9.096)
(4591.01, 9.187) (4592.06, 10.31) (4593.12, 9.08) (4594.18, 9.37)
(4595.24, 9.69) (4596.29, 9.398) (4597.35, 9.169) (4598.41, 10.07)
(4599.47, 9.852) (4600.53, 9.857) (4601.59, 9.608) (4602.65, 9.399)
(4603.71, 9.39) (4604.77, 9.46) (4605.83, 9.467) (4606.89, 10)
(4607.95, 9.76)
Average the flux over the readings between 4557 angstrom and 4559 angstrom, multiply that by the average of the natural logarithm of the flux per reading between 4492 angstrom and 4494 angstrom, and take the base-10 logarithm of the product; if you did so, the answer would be 1.32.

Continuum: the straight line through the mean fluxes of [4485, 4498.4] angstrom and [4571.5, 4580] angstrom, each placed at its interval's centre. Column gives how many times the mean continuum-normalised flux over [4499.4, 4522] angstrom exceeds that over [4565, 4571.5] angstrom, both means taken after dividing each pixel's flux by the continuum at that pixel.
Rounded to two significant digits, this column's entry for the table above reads 0.98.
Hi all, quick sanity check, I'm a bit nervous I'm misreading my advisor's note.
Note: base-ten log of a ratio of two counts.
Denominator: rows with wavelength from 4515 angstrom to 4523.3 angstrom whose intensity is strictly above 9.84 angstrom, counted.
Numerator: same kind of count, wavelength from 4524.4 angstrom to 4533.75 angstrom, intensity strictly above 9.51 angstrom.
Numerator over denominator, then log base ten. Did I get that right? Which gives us 0.22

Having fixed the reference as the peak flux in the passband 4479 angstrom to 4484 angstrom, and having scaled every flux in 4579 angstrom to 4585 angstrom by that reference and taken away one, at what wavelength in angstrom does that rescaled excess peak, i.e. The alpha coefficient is 4579.39 angstrom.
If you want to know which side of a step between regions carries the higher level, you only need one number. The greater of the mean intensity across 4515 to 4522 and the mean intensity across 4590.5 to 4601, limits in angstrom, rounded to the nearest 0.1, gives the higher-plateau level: 9.9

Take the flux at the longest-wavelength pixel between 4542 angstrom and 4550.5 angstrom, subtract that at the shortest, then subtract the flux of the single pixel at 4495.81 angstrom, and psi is -11.3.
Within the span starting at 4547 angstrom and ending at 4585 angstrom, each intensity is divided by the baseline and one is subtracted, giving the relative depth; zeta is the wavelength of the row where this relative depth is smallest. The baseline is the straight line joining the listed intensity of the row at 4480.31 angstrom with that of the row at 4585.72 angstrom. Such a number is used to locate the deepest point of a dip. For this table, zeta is 4557.30 angstrom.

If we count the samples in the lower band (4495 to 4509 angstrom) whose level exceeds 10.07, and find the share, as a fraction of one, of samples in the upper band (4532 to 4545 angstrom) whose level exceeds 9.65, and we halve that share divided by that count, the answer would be 0.03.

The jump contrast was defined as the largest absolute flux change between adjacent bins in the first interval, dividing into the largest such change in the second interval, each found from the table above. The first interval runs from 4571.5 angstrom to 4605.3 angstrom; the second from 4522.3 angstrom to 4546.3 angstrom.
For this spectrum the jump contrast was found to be 0.92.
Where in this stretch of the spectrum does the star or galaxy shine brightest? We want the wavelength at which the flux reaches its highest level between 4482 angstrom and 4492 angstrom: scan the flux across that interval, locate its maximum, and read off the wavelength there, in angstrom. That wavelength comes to 4487.53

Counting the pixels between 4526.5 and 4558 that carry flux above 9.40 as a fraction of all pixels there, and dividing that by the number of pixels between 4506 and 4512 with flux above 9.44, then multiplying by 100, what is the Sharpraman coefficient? 17.5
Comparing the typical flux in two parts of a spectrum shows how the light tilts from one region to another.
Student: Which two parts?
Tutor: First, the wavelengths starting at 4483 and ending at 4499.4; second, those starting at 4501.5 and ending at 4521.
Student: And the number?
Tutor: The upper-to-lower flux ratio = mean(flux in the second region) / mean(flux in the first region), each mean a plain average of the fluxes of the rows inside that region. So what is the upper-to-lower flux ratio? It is 0.94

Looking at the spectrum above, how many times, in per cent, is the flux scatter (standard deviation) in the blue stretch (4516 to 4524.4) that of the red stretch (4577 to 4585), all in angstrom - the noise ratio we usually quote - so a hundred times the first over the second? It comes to 84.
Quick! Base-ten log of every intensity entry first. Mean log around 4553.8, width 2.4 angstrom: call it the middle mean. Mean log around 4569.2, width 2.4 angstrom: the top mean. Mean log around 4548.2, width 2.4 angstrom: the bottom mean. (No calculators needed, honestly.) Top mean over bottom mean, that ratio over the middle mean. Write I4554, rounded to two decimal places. 1.01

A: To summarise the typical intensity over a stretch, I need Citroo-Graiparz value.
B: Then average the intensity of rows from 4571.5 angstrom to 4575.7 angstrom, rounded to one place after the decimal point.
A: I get 9.6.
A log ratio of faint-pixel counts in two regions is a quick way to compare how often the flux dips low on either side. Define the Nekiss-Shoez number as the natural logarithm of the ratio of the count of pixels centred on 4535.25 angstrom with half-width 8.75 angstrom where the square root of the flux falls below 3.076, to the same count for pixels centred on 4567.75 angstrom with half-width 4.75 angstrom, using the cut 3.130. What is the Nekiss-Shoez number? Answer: 0.0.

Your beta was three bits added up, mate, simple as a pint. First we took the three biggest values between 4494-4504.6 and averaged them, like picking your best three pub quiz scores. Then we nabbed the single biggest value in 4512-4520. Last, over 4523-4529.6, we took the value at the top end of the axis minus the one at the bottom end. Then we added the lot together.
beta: 20.7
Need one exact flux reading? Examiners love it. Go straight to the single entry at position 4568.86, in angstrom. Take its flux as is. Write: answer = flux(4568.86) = 9.882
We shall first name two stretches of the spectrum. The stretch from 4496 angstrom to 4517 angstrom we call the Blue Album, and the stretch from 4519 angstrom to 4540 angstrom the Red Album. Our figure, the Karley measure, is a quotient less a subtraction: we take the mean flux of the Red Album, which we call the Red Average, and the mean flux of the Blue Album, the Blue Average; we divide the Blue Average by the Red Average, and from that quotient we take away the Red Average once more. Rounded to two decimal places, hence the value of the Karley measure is -8.54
